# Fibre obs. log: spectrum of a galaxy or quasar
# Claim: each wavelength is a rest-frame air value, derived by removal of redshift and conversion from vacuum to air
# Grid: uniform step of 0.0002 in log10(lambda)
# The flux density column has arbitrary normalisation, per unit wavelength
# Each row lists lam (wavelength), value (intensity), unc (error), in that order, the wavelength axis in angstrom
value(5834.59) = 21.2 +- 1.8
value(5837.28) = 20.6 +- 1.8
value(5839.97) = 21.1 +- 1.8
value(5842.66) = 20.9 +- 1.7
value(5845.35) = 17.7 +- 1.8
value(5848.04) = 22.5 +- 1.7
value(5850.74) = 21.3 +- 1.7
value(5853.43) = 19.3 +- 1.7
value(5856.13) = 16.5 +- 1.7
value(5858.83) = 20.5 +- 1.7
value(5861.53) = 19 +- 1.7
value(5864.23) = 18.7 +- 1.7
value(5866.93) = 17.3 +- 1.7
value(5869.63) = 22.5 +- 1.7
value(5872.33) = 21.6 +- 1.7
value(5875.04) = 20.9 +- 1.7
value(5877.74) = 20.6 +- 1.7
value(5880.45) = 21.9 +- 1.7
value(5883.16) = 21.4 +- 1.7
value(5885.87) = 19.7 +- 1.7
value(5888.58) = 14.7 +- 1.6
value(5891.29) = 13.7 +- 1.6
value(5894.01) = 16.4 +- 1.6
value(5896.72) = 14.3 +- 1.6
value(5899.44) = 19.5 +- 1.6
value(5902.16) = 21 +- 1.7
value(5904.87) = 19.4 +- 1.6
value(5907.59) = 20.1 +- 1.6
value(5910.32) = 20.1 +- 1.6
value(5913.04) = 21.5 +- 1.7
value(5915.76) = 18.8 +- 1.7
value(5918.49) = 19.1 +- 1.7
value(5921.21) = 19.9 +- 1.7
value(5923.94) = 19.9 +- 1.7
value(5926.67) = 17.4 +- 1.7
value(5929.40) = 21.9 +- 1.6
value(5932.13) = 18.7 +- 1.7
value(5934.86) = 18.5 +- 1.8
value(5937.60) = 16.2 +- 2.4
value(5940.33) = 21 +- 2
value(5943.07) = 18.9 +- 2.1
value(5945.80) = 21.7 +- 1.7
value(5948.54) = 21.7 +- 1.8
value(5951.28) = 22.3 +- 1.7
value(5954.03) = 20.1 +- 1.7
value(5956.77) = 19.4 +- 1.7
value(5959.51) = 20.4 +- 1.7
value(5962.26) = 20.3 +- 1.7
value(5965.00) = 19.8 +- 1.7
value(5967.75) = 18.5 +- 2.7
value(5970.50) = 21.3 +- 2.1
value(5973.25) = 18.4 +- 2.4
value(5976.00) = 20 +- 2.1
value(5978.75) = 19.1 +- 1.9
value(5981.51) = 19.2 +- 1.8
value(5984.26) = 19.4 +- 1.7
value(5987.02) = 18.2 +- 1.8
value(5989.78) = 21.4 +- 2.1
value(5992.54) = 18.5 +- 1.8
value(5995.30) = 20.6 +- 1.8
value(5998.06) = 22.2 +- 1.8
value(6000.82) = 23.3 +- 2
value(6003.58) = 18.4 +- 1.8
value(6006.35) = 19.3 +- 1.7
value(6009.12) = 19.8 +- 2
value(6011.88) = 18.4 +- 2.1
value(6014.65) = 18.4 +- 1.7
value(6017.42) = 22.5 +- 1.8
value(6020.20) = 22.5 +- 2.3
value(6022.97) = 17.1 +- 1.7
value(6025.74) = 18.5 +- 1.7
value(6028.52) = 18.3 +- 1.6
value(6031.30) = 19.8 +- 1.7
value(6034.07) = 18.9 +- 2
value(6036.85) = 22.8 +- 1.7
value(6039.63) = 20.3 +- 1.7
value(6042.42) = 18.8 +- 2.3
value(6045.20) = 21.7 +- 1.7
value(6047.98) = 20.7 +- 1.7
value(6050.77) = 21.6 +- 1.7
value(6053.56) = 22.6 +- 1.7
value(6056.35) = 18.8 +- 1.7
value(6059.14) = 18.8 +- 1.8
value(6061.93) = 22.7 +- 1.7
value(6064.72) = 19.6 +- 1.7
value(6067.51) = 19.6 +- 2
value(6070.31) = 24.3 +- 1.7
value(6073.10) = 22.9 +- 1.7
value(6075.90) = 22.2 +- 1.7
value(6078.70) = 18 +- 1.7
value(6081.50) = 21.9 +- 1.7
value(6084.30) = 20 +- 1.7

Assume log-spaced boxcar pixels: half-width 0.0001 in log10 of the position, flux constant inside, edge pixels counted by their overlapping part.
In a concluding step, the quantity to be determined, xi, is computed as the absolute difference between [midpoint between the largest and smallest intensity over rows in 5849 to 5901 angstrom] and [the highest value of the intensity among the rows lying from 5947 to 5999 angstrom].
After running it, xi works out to 4.2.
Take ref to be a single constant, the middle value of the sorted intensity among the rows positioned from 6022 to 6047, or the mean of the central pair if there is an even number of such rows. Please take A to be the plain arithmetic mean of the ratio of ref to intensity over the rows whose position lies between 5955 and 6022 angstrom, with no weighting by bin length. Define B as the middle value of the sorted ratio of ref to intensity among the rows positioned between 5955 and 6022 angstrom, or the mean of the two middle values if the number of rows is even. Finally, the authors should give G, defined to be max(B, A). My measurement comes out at 0.96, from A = 0.95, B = 0.964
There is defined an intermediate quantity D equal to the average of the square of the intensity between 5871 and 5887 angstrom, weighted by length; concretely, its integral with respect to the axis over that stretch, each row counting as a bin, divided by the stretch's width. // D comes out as 443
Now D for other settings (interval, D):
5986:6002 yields 433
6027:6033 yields 363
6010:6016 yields 343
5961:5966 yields 403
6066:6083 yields 465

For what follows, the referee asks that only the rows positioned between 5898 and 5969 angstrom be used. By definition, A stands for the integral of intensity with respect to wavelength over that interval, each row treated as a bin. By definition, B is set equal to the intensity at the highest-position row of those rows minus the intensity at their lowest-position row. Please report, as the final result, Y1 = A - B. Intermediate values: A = 1409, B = -1.0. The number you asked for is 1410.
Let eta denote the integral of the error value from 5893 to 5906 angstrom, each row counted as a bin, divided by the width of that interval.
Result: 1.622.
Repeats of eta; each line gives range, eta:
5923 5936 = 1.699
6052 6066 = 1.720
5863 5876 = 1.700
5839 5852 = 1.738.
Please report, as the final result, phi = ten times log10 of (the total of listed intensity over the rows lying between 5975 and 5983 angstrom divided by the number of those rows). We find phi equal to 12.9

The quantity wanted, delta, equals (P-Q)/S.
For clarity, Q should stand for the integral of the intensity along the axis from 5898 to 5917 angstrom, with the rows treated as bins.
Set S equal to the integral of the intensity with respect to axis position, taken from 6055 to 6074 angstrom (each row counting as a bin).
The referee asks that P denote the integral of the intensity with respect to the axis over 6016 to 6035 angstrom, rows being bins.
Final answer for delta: -0.02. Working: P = 374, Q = 381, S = 397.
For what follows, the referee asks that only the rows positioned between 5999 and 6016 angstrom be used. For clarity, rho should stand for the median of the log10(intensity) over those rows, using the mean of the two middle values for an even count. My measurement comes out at 1.275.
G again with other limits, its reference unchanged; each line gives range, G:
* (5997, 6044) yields 0.98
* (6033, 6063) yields 0.92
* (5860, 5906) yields 1.02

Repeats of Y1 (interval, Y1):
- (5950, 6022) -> 1443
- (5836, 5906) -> 1355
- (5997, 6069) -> 1457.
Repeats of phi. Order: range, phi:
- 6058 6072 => 13.2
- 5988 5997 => 13.0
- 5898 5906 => 13.0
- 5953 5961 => 13.0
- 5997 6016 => 13.0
